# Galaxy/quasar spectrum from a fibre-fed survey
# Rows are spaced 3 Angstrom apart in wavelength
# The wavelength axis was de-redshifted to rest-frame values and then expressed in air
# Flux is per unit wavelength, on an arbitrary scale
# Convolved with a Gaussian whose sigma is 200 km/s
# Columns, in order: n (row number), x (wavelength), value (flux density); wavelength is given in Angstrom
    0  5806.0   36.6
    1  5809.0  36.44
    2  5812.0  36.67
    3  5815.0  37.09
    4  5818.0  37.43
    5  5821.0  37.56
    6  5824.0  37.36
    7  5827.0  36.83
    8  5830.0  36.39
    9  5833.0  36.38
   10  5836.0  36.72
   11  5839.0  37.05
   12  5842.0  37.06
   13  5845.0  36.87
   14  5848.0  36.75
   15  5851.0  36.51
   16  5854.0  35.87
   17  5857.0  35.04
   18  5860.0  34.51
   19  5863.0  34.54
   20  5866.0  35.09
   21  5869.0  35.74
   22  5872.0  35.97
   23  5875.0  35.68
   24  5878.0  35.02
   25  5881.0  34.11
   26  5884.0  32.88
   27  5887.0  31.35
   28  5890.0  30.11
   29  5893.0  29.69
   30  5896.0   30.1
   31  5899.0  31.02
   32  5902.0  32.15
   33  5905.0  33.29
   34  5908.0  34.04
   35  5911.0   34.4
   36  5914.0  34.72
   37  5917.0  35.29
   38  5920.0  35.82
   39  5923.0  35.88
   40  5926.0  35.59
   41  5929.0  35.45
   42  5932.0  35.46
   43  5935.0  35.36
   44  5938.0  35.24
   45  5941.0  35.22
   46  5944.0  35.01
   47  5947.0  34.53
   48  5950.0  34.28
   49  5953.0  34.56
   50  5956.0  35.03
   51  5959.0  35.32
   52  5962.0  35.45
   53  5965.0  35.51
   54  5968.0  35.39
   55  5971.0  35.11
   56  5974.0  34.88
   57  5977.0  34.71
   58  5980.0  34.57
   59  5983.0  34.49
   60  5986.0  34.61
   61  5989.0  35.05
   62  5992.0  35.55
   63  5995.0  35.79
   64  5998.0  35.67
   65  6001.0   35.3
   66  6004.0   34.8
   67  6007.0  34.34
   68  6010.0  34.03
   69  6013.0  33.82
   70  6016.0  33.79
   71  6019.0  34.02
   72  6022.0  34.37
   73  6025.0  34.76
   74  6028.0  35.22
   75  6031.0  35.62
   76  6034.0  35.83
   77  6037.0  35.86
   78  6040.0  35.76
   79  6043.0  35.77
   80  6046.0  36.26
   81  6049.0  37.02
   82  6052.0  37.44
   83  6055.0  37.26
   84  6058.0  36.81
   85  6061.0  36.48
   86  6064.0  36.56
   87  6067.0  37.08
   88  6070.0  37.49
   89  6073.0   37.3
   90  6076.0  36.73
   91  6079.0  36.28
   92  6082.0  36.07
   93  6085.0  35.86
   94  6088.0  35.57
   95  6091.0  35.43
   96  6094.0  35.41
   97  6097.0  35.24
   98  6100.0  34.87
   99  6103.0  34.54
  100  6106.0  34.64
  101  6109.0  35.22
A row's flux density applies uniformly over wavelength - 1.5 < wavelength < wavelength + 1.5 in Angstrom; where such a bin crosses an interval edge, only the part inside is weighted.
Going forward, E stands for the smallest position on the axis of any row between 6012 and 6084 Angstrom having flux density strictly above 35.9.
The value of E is 6046.0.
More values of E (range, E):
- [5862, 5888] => 5872.0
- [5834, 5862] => 5836.0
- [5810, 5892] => 5812.0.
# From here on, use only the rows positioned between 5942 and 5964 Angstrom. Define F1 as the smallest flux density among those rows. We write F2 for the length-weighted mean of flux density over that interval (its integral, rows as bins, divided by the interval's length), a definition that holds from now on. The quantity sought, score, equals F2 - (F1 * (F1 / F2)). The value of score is 1.24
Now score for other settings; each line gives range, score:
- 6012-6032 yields 1.41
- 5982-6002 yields 1.45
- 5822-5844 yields 0.92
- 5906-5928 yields 2.03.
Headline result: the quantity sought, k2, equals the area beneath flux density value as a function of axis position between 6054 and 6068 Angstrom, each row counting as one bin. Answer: 515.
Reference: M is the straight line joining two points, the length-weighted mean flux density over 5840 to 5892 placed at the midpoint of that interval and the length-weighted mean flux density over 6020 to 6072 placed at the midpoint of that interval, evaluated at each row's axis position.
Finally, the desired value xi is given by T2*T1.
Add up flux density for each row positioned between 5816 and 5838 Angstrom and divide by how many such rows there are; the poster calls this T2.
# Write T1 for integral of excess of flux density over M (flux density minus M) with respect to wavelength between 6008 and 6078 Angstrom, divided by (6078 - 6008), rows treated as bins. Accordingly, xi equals -11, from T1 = -0.3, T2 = 37.0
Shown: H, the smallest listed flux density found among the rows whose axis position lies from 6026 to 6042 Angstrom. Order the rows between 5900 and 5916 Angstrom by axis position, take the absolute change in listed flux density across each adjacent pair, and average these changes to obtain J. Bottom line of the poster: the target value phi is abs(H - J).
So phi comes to 34.6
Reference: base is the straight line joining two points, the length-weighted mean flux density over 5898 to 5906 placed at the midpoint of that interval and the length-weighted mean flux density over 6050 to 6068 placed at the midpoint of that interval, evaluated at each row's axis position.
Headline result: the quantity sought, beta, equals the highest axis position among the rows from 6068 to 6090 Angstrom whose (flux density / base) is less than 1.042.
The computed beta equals 6088.0 Angstrom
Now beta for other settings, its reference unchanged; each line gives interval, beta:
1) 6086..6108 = 6106.0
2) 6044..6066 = 6064.0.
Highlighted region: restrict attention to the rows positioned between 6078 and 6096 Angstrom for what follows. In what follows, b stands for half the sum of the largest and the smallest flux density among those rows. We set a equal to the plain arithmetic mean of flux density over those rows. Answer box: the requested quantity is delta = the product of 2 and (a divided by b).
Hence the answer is 2.00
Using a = 35.8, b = 35.8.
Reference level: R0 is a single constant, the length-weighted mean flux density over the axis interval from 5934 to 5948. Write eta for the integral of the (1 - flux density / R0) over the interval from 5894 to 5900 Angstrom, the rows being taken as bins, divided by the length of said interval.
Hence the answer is 0.13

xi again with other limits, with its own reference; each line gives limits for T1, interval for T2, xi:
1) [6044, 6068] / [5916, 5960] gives 20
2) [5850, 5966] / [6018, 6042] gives -28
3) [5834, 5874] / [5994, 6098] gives 43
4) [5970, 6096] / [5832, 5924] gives -18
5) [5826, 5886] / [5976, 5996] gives 32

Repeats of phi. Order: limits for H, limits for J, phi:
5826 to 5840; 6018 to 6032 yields 36.0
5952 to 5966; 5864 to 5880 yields 34.1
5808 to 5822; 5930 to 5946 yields 36.3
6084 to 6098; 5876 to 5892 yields 34.0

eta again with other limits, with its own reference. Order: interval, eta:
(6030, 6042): -0.02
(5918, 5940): -0.01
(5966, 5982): 0.00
